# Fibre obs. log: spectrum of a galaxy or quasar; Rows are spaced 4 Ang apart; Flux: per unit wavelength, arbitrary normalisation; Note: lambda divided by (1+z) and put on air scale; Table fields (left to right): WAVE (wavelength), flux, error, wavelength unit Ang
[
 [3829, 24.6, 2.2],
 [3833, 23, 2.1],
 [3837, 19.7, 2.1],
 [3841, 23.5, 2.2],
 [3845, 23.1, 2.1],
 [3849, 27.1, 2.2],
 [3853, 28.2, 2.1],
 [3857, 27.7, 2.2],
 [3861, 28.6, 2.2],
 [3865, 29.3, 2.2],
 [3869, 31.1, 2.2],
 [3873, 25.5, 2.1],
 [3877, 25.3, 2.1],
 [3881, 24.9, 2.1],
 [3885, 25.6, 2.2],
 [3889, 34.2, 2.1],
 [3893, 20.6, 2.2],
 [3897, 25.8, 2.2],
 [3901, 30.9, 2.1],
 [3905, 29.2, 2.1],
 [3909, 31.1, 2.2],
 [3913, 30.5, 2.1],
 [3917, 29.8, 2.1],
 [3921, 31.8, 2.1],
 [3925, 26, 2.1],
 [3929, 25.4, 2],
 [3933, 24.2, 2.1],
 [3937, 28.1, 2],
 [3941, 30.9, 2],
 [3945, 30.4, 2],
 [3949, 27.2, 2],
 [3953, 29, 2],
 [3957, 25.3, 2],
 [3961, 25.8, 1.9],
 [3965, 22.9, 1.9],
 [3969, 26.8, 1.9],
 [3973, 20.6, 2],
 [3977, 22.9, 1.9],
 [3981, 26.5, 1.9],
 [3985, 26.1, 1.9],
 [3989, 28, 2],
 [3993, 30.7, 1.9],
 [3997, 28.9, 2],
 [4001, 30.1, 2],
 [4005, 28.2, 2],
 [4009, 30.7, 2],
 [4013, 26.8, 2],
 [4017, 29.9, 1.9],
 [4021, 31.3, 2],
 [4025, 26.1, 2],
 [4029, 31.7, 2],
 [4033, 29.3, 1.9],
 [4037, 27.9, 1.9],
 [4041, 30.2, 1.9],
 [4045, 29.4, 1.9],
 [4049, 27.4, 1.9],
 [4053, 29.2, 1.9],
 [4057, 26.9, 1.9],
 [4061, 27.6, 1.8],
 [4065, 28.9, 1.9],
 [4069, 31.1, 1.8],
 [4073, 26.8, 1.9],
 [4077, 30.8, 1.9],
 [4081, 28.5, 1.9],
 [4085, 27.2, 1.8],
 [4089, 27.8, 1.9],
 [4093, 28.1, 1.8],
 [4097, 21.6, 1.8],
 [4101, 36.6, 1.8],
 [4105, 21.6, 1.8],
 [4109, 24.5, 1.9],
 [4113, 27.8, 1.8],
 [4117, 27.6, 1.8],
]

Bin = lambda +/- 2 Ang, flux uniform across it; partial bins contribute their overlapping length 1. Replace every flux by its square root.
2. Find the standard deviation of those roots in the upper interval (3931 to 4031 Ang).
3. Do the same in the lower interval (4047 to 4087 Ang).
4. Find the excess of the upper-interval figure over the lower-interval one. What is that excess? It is 0.14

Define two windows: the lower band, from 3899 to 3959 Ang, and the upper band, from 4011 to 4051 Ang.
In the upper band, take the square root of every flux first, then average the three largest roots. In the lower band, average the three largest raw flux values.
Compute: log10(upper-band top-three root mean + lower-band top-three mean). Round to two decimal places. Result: 1.57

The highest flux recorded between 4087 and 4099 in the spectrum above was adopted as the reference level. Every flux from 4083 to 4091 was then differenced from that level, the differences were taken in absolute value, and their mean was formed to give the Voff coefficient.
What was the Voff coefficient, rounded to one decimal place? 0.6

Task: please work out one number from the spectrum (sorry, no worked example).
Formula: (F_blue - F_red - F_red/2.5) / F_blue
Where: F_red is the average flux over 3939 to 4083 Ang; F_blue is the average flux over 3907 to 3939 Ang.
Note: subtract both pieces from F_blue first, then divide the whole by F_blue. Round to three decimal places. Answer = -0.386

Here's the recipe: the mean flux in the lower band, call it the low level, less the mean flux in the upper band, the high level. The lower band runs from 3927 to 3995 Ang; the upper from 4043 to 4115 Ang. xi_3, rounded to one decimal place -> -1.4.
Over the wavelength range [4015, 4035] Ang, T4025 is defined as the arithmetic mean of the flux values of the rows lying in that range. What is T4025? 29.7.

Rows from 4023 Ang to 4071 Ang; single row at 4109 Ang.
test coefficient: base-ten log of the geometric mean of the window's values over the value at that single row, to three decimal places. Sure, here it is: 0.070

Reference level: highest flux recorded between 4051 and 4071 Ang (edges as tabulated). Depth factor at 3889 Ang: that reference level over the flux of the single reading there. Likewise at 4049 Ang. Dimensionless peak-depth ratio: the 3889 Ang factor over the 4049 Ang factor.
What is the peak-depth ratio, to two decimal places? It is 0.80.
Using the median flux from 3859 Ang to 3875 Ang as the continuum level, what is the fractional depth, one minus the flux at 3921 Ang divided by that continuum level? -0.10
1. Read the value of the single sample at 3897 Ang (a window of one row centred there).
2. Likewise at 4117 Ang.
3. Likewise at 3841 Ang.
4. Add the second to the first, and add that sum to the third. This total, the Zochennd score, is 76.9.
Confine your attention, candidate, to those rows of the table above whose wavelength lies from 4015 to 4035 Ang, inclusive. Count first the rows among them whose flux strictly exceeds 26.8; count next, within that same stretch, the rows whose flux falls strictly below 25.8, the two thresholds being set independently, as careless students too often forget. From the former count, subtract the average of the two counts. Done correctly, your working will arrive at 2.0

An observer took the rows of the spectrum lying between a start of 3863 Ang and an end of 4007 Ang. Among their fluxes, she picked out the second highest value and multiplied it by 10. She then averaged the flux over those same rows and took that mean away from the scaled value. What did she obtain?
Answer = 290.5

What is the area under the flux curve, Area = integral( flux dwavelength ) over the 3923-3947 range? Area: 660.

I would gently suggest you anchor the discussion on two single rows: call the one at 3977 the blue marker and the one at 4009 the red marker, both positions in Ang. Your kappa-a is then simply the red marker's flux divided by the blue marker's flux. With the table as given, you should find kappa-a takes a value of 1.34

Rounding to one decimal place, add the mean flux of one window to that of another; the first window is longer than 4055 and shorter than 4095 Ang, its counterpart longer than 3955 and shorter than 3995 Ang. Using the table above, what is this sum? 53.9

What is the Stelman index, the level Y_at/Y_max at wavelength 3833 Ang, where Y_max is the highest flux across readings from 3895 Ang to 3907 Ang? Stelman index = 0.74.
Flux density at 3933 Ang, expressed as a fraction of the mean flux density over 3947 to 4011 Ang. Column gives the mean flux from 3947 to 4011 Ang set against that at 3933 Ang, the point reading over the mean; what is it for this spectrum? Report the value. 0.90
